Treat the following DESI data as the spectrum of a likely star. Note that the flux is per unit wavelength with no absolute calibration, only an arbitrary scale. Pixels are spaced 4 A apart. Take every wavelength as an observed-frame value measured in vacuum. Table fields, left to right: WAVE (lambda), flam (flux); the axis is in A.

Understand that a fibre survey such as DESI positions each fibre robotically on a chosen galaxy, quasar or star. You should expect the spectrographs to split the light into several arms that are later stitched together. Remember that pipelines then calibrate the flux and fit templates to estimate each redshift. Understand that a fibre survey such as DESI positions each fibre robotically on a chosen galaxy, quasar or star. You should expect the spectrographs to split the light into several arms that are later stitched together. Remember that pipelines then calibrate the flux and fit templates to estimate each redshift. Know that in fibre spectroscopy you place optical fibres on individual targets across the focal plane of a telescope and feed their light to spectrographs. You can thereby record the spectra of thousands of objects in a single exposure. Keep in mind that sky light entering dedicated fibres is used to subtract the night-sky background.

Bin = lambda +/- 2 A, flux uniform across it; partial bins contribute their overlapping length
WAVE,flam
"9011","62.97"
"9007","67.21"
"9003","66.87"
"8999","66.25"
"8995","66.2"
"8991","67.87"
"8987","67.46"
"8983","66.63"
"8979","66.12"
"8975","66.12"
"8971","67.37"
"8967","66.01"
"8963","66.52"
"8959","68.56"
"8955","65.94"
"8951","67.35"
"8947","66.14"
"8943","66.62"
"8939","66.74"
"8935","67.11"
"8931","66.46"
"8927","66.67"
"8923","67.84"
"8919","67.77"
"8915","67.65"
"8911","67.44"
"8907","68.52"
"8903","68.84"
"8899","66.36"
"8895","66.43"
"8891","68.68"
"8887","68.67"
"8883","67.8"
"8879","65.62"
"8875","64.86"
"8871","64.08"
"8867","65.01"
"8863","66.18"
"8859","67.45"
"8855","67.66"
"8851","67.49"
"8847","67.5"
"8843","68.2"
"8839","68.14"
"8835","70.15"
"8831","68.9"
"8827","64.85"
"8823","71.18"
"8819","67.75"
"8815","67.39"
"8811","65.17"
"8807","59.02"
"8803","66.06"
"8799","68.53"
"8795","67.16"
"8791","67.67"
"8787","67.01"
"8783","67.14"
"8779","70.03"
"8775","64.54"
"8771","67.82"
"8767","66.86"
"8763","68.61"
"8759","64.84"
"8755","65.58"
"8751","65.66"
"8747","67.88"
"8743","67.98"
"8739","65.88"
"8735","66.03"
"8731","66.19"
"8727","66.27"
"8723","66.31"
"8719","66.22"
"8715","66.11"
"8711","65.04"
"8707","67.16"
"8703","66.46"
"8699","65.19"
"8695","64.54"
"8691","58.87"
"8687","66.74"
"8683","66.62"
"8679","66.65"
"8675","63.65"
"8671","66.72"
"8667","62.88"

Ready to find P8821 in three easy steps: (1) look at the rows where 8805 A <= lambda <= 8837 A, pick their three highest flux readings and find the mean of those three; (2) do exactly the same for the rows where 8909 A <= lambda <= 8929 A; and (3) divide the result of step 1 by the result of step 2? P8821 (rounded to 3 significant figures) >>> 1.03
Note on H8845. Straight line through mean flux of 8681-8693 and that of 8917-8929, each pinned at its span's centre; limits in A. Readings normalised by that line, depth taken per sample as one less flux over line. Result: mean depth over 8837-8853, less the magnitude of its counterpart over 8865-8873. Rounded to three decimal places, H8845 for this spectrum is -0.055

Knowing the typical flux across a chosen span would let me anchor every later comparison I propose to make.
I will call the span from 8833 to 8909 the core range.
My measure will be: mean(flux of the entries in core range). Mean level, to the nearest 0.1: 67.2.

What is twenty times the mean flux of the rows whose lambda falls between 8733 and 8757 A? 1330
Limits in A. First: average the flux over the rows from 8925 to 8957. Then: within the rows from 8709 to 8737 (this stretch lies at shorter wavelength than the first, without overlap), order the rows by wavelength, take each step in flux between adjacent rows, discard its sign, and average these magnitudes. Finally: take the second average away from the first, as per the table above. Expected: 66.4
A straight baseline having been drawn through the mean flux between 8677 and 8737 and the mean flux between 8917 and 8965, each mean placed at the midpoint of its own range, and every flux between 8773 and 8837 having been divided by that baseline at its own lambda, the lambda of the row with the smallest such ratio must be 8807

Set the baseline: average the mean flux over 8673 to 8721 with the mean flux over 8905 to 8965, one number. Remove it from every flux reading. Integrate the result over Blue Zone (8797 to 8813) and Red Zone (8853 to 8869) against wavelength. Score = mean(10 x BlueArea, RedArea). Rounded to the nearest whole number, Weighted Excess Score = -119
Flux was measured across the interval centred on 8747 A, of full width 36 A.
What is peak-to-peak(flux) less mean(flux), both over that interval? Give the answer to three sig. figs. -62.7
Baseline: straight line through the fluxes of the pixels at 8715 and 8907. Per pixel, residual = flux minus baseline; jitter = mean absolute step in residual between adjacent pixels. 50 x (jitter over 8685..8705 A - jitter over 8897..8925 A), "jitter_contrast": 157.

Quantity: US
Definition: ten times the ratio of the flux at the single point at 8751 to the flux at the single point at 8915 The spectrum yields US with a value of 9.7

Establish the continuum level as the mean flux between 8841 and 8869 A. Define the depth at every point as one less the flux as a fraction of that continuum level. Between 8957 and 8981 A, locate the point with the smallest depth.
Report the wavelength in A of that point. 8959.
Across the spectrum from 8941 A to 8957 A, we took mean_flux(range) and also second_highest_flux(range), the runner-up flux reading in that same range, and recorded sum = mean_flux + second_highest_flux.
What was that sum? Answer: 133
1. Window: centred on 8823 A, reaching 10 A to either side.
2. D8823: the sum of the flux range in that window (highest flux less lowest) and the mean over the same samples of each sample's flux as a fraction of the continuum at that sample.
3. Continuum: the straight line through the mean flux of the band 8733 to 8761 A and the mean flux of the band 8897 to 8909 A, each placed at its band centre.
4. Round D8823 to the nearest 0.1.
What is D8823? 7.3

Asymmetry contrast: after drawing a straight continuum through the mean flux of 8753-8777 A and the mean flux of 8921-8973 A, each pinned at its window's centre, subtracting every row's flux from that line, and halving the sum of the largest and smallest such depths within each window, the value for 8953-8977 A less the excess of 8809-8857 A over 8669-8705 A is 4.5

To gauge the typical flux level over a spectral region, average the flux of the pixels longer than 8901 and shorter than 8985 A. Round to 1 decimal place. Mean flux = 67.1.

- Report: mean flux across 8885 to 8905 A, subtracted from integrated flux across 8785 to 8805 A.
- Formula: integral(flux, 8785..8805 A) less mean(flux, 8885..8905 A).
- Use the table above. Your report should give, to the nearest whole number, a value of 1278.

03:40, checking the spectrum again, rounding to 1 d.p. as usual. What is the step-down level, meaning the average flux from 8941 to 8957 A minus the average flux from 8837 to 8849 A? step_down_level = -1.4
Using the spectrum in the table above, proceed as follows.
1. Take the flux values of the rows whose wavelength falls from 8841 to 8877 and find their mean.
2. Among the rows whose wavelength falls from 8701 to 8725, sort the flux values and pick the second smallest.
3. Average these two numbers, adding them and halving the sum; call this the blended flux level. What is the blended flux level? 66.3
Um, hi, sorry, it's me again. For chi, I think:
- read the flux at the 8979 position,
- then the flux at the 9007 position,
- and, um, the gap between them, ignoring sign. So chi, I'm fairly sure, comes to 1.1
